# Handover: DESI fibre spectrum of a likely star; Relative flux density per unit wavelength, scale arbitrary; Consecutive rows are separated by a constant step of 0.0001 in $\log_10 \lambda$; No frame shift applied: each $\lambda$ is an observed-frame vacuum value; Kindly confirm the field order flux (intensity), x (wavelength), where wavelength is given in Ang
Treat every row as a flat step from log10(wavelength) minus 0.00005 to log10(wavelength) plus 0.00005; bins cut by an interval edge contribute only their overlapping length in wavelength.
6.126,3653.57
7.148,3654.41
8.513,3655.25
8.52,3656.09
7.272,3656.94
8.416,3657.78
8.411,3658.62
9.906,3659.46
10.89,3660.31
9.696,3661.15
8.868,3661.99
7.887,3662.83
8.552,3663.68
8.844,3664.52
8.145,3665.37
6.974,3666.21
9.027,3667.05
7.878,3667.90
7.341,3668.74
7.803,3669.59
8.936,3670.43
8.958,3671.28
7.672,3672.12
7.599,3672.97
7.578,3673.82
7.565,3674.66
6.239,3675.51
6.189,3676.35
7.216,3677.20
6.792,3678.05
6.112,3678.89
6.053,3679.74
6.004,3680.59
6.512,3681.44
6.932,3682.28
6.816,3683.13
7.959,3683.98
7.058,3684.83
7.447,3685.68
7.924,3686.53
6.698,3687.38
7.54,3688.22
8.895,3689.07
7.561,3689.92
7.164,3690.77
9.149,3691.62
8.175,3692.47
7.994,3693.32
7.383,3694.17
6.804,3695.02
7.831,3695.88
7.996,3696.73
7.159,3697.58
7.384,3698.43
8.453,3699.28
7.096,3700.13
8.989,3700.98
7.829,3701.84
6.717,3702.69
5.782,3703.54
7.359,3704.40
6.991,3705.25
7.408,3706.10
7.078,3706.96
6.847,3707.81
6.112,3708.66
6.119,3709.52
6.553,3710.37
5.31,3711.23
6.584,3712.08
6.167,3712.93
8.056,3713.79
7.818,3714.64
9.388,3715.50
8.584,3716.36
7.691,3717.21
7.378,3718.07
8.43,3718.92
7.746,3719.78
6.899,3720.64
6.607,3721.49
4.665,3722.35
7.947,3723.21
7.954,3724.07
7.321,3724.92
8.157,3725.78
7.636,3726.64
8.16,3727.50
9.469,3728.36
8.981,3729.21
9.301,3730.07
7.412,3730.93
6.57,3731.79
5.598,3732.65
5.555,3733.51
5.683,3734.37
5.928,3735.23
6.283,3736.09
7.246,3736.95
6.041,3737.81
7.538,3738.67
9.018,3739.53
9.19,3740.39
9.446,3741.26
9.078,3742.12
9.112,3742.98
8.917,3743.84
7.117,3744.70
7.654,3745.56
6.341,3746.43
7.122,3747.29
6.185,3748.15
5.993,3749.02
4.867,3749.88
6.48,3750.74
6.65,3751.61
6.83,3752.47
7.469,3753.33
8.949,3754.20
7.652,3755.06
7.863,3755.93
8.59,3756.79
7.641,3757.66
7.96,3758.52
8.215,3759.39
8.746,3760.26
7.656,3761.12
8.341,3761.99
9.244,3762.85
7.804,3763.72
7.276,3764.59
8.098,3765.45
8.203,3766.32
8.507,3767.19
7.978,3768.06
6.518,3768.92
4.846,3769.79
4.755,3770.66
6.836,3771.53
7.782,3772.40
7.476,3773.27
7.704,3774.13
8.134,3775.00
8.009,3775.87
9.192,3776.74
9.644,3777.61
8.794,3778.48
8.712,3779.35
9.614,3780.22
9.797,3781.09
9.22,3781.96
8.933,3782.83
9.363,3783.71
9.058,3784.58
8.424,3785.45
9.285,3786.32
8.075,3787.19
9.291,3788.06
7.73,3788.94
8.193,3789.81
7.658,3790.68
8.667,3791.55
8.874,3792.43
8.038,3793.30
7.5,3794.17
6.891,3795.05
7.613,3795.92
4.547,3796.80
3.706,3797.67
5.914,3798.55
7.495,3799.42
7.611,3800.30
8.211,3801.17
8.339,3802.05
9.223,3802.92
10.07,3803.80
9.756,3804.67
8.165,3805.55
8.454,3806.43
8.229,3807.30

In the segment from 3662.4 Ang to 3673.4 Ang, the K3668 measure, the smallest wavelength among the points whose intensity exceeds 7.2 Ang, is 3662.83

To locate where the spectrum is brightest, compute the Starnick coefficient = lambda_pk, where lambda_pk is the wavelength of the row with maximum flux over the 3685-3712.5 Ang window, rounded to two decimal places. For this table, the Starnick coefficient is 3691.62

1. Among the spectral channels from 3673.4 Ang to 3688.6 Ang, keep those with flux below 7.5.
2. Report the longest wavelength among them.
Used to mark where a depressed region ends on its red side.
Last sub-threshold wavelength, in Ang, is 3687.38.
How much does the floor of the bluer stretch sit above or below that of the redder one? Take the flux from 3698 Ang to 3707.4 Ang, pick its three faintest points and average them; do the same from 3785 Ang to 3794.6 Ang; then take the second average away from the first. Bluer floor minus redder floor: -1.1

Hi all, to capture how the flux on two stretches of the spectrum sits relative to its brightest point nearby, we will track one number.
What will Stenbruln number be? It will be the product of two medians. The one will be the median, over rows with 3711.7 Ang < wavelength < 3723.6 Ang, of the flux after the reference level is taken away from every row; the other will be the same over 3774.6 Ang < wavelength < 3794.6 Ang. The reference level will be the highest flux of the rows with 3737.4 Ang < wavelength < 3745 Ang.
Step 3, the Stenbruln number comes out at 1.1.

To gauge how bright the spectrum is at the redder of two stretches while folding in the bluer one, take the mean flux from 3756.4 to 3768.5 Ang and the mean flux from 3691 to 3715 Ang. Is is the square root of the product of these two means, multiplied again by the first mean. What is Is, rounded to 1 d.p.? 62.8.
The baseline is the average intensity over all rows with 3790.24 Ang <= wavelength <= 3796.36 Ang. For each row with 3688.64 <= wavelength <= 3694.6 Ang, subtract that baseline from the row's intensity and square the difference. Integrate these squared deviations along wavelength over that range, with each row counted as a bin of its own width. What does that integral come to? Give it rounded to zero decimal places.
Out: 3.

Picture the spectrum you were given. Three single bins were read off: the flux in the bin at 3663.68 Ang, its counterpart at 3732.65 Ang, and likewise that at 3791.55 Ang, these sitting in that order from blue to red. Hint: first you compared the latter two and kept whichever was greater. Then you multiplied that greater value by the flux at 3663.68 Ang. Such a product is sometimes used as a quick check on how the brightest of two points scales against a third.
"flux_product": 74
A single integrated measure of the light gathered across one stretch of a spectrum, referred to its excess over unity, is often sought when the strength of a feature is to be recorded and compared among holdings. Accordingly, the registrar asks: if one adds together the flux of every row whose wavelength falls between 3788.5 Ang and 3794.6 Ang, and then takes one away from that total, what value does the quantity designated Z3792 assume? 55.7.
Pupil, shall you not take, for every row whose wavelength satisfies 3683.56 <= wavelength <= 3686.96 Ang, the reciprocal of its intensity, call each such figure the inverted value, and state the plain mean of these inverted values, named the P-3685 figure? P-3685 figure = 0.132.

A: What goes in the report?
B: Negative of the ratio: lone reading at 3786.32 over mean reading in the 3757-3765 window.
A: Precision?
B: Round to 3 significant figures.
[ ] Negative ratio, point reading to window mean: -1.15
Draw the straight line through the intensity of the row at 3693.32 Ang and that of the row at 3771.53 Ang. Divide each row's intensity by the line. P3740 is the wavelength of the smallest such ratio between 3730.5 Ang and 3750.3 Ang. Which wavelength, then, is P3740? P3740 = 3749.88 Ang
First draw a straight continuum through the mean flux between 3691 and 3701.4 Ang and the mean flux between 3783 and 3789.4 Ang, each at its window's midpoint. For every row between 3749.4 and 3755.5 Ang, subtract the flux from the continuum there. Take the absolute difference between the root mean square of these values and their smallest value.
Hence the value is 2.3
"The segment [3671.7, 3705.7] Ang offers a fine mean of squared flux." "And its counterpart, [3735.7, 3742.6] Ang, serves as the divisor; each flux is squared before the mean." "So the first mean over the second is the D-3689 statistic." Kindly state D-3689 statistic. 0.83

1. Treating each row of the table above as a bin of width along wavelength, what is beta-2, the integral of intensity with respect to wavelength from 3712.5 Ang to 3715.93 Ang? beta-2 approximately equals 26.9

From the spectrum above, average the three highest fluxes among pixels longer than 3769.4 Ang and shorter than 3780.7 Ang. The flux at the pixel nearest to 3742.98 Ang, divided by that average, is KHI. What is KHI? 0.96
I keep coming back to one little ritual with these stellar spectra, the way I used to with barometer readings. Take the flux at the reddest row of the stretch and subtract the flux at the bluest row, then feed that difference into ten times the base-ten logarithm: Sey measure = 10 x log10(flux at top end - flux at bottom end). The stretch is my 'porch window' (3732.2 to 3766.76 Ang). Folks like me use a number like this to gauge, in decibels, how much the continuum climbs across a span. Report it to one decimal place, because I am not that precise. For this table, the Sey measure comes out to 4.2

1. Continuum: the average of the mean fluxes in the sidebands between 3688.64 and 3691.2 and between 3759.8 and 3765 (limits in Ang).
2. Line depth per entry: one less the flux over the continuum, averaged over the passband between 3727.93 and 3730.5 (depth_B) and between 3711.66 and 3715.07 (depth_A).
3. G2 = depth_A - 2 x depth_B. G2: 0.41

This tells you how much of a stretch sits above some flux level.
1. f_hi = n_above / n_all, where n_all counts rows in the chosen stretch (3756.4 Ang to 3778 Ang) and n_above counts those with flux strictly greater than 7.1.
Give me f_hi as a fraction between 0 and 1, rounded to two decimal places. 0.84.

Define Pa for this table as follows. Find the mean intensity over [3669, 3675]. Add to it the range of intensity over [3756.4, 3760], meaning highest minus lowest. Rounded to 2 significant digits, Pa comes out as 9.0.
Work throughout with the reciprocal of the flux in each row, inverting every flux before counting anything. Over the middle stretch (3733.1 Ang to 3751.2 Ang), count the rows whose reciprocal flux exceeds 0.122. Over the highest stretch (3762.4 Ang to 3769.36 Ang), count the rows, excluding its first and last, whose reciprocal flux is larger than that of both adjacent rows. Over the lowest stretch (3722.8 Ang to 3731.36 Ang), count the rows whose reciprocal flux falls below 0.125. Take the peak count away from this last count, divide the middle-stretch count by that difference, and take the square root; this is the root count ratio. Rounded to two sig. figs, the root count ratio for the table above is 1.9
